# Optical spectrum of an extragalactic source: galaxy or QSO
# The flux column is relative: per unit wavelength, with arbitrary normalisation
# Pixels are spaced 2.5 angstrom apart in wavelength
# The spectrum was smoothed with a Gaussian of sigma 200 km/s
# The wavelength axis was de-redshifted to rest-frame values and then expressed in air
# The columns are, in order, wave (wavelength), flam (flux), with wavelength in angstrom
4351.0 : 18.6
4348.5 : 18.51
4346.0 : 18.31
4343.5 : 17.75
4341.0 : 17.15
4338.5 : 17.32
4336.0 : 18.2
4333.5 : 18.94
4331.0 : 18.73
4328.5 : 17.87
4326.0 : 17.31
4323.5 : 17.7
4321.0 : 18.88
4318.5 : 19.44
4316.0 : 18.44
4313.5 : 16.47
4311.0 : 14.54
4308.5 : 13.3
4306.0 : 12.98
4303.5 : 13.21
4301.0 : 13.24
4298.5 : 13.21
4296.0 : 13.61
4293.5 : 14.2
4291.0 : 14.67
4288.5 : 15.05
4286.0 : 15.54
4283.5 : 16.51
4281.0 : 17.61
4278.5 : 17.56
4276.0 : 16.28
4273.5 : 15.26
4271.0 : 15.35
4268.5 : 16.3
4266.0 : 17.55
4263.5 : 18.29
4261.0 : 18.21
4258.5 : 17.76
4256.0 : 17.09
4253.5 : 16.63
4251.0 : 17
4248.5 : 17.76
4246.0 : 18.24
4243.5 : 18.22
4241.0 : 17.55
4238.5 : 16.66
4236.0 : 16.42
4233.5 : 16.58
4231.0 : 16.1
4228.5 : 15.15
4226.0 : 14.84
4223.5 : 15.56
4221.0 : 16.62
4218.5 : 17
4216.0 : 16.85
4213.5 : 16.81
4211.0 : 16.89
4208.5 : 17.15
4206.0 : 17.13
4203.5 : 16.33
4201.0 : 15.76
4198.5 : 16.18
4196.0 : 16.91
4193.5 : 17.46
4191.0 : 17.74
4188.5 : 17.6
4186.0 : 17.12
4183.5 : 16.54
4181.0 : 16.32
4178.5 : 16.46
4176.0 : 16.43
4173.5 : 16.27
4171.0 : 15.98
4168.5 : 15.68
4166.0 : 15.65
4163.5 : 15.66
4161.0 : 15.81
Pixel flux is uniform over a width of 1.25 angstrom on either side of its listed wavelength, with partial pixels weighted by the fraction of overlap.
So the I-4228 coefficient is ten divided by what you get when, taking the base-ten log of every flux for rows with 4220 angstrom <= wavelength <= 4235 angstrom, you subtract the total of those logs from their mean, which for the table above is -1.67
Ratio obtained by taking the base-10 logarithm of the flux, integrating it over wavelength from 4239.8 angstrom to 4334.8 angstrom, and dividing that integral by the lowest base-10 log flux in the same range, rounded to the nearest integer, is 104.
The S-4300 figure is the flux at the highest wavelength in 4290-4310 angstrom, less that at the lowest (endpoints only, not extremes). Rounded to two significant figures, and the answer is -1.4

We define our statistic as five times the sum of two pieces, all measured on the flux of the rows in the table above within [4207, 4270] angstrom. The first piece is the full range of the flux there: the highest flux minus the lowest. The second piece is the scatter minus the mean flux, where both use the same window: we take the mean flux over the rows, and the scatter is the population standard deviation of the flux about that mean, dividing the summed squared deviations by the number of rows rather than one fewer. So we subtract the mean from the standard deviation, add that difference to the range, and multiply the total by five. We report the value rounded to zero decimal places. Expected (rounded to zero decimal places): -63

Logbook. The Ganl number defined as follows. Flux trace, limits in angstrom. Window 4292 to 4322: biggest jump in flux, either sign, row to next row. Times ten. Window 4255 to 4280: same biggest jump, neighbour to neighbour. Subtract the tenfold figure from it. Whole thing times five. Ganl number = -92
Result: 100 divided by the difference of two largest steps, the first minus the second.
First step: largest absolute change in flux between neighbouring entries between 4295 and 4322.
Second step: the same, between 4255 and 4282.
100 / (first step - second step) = 145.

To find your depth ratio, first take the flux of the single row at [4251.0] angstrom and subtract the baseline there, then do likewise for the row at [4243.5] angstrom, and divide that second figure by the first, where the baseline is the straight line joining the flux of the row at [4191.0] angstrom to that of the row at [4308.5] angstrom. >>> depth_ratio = 1.6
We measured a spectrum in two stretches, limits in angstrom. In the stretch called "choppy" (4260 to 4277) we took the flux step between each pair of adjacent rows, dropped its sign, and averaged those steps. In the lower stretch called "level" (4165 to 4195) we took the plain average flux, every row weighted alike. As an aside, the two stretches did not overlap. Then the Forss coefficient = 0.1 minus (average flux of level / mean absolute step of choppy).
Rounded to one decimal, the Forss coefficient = -24.0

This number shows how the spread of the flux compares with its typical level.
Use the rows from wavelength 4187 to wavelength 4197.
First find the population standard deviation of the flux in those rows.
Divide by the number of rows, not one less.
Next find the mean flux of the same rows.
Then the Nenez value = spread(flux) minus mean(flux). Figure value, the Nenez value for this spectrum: -17.1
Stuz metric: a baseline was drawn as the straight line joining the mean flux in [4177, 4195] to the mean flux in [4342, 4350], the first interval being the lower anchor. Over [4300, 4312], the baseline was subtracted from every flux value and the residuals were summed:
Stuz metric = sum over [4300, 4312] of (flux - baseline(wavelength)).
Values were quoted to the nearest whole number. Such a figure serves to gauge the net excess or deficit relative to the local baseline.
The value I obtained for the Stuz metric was -22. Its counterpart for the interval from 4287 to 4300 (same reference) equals -18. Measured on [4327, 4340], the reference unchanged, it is 1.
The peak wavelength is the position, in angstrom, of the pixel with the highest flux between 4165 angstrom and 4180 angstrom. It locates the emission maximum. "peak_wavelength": 4178.5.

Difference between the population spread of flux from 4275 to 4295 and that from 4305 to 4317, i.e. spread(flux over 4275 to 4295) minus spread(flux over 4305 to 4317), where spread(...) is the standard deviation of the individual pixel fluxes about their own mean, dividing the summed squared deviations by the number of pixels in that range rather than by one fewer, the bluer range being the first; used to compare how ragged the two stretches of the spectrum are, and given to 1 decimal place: -0.9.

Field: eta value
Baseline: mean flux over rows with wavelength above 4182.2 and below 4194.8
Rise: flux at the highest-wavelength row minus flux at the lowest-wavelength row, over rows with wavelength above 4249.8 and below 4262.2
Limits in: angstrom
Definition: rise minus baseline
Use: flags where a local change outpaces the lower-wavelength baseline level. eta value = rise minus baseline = -16.1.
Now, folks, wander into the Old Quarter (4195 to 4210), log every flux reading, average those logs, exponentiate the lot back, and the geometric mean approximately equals 16.6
